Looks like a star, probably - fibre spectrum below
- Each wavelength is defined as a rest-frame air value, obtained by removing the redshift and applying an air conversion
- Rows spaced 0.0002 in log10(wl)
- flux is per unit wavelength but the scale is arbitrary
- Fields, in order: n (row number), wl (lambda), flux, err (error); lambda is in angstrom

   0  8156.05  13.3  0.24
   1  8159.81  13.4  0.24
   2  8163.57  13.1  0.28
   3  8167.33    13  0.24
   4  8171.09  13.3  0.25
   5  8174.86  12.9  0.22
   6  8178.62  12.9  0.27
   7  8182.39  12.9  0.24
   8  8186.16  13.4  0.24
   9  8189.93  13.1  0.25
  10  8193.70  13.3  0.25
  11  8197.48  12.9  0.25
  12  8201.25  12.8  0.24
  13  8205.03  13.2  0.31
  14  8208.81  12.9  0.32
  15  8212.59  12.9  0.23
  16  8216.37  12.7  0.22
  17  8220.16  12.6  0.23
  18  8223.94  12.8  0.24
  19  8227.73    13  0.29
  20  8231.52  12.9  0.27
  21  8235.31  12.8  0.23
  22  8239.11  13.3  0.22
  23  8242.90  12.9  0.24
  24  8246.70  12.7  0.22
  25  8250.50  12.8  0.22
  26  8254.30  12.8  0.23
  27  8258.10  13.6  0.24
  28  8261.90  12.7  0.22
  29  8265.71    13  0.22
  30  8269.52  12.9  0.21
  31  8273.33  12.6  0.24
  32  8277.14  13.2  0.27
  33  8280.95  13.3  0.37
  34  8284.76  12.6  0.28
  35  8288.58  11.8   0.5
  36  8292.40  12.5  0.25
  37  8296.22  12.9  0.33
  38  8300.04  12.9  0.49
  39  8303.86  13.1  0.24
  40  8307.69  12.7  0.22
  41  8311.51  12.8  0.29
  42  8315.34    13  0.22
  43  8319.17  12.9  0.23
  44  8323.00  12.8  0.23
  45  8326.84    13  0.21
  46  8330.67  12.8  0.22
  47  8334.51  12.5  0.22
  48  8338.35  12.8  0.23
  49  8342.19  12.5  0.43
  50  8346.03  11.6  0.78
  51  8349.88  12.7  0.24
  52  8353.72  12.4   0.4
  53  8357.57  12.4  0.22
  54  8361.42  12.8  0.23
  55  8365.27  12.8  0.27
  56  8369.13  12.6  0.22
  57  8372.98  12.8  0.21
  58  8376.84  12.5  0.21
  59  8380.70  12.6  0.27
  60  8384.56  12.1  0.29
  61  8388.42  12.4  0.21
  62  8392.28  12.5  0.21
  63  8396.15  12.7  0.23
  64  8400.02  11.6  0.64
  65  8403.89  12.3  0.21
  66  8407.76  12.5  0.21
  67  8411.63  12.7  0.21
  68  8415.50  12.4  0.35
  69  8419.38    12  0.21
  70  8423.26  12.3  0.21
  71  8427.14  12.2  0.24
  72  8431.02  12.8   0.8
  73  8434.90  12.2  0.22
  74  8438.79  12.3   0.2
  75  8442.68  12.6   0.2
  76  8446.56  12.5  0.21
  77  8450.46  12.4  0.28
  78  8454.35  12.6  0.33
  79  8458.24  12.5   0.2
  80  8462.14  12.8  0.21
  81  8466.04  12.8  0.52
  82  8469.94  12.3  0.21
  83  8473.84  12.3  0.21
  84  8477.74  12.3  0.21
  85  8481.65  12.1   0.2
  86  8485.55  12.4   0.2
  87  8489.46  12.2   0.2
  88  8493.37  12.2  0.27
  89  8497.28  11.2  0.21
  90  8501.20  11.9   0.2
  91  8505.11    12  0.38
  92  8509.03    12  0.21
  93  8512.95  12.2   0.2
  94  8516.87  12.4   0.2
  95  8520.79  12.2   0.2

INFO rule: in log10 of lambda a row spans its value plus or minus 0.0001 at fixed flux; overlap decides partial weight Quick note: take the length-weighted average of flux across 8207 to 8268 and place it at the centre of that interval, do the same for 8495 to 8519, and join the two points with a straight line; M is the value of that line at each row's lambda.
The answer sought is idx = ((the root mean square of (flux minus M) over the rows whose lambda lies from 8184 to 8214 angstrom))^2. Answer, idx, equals 0.04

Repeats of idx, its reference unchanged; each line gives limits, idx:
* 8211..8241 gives 0.05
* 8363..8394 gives 0.05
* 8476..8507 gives 0.11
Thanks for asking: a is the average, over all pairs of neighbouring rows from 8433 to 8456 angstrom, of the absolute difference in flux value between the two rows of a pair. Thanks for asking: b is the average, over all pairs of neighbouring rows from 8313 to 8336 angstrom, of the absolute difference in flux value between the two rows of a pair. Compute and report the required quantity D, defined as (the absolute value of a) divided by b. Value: 0.9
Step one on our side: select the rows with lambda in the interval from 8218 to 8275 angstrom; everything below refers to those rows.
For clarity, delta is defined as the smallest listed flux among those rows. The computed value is 12.6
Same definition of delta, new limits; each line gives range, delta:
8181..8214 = 12.8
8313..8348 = 11.6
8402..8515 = 11.2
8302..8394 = 11.6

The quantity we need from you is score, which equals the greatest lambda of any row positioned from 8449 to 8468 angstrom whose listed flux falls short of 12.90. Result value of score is 8466.04 angstrom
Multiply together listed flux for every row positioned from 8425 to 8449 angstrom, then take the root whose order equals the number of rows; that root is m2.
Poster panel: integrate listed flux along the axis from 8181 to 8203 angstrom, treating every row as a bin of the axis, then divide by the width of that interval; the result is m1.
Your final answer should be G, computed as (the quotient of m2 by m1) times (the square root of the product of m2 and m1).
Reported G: 12.1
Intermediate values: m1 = 13.1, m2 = 12.43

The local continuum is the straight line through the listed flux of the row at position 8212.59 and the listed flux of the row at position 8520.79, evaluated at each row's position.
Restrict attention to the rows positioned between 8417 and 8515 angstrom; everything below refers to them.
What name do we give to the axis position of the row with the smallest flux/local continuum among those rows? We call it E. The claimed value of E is 8497.28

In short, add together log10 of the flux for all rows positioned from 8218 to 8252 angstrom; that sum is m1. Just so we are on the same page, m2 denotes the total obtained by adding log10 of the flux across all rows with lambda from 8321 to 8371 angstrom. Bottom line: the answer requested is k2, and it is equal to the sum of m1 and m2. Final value 24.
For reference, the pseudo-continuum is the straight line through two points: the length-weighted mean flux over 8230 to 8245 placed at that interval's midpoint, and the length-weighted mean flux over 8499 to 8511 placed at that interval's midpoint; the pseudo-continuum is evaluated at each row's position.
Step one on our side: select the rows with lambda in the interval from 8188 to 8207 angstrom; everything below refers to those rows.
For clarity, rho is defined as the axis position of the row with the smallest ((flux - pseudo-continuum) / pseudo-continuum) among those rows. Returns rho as 8201.25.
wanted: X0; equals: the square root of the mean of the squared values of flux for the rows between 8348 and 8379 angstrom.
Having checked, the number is 12.63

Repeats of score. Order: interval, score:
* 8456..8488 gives 8485.55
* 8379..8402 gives 8400.02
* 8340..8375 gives 8372.98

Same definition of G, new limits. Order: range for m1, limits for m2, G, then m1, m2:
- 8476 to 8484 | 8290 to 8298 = 12.9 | 12.2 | 12.70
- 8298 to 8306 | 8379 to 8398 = 12.2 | 13.0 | 12.46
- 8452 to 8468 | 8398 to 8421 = 12.0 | 12.7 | 12.24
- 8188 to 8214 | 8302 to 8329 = 12.8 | 13.0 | 12.90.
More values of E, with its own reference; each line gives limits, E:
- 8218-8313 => 8288.58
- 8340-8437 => 8346.03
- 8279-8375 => 8346.03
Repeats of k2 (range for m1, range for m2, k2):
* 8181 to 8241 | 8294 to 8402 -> 49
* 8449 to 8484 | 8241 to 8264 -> 17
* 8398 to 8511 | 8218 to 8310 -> 58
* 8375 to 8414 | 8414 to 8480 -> 30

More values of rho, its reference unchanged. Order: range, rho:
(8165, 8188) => 8174.86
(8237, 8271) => 8246.70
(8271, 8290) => 8288.58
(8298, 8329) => 8307.69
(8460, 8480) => 8469.94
